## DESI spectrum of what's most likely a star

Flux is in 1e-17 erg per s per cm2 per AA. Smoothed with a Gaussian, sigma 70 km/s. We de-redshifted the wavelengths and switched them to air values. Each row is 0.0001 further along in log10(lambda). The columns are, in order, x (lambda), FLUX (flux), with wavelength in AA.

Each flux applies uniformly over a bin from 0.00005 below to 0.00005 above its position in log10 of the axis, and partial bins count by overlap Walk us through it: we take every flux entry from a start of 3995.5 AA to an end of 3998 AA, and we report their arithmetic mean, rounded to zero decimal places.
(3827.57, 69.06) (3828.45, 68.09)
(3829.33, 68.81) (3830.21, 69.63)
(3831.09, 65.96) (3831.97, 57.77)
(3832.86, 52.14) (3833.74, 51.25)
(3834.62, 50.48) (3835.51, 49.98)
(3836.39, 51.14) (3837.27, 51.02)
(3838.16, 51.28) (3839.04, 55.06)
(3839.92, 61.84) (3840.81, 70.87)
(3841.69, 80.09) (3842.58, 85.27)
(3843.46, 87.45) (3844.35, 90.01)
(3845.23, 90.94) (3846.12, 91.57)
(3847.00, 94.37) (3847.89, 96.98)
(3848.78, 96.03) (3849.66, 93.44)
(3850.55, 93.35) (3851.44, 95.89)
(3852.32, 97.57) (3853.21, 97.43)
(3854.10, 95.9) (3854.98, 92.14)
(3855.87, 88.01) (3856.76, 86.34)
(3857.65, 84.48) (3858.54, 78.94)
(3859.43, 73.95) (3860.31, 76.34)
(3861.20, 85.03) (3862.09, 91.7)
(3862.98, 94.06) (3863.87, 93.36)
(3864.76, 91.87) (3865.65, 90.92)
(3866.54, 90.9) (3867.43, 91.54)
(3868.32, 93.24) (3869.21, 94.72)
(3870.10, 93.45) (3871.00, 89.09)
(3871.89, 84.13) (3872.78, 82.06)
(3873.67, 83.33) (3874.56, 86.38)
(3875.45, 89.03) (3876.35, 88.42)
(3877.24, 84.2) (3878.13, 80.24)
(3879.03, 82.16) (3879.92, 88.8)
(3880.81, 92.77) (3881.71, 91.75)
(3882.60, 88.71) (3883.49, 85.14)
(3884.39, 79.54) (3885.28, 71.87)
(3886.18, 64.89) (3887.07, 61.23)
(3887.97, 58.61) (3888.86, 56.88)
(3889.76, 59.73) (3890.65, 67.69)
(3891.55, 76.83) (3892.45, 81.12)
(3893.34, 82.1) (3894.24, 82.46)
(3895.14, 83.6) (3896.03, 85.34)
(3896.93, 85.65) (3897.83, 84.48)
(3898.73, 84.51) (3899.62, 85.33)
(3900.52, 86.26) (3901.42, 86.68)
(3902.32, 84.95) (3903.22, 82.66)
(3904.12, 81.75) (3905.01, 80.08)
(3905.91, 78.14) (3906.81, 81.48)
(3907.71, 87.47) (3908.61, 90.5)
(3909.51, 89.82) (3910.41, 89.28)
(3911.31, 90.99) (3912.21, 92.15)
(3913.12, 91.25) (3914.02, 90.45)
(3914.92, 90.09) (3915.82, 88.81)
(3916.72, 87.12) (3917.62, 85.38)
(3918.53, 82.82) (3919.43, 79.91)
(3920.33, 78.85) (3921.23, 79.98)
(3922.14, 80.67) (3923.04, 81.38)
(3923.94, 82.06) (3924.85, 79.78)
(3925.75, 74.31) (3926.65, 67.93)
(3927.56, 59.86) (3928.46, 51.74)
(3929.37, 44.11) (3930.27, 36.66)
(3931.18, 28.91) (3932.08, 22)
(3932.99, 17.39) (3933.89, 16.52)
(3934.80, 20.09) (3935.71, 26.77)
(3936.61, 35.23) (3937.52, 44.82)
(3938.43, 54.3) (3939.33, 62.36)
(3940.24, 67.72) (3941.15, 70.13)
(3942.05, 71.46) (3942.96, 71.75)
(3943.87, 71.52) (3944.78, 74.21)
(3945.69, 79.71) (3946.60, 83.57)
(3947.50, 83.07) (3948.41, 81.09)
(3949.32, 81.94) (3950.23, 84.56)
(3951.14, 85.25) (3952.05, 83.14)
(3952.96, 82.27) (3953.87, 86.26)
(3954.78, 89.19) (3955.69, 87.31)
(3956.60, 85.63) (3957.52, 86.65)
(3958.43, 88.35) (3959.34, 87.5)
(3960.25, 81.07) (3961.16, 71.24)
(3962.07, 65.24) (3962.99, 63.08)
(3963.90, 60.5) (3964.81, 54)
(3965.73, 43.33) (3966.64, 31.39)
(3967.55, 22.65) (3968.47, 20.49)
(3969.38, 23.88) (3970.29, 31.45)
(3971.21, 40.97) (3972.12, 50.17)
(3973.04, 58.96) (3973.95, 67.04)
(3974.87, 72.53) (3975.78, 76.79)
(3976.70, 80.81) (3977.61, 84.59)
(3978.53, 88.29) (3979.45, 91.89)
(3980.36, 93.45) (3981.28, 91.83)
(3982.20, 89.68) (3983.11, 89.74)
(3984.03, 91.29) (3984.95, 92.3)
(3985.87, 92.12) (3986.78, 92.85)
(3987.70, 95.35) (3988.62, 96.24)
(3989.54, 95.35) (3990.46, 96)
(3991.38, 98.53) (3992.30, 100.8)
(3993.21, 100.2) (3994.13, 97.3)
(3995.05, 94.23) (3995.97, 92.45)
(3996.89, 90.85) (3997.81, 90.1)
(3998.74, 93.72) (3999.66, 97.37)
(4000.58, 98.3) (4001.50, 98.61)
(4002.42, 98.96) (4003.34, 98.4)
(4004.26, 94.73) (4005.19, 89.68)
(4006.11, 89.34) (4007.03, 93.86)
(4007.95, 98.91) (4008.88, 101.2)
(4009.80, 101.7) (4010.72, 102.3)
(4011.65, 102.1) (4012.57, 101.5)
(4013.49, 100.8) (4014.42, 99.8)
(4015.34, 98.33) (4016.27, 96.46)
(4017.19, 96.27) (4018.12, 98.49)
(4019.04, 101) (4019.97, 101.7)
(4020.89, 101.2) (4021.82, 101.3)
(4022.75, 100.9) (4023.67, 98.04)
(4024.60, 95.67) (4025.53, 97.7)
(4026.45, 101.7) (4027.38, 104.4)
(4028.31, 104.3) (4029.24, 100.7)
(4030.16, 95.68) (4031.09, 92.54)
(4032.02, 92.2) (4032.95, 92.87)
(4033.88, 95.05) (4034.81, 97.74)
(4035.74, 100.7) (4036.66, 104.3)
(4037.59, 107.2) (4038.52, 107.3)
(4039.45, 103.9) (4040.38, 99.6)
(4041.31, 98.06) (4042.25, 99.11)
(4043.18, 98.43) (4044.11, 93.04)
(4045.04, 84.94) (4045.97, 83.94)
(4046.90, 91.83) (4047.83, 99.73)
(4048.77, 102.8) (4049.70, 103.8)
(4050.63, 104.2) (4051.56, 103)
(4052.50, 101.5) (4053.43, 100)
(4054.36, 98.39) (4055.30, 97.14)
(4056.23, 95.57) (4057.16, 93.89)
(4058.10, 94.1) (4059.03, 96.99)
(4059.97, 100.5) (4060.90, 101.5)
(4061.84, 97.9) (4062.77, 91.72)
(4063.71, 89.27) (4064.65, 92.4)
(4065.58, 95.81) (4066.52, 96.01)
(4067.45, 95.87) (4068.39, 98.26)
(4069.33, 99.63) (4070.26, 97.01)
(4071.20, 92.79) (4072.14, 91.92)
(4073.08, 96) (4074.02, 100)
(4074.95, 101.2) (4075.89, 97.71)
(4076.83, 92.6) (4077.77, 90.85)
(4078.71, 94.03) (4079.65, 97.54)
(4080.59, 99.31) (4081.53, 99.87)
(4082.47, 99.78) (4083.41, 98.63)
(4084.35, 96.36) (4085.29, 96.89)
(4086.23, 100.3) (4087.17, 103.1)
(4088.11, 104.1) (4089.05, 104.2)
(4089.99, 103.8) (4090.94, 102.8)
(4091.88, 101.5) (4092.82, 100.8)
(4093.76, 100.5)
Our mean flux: 91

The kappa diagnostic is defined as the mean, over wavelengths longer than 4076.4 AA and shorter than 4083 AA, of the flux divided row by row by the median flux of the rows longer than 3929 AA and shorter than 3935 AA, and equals 4.4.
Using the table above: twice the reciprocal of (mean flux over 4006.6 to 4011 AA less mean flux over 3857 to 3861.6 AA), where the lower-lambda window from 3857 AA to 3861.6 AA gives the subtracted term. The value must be 0.10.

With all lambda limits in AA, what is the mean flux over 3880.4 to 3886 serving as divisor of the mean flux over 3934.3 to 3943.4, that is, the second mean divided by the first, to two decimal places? 0.62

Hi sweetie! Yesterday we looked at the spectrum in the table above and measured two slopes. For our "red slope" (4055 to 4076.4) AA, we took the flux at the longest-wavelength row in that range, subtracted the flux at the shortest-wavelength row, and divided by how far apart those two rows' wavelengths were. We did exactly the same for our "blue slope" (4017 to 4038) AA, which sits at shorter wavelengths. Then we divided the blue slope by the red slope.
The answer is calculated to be 19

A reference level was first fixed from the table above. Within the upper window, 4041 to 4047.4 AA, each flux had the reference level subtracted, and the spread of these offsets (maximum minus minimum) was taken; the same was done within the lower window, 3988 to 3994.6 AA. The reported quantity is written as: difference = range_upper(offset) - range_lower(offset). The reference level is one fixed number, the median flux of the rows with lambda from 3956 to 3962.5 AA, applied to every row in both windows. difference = 9.7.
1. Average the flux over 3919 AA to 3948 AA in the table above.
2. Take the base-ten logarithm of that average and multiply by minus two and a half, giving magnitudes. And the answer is -4.43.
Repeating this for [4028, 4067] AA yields -4.97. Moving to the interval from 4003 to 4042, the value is -4.99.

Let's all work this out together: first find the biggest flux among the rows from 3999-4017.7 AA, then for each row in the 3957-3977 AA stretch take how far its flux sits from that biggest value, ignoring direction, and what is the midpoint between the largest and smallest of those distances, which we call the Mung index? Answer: 48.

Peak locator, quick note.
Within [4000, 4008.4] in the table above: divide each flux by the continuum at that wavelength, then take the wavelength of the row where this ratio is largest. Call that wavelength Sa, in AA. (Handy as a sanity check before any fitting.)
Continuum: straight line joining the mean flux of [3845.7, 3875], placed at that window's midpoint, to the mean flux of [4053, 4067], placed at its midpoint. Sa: 4002.42 AA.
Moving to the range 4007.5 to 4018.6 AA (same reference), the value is 4010.72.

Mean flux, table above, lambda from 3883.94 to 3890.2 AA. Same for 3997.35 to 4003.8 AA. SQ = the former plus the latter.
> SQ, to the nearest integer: 161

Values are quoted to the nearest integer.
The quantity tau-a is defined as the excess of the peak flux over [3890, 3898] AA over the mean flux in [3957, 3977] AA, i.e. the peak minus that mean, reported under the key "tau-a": 28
